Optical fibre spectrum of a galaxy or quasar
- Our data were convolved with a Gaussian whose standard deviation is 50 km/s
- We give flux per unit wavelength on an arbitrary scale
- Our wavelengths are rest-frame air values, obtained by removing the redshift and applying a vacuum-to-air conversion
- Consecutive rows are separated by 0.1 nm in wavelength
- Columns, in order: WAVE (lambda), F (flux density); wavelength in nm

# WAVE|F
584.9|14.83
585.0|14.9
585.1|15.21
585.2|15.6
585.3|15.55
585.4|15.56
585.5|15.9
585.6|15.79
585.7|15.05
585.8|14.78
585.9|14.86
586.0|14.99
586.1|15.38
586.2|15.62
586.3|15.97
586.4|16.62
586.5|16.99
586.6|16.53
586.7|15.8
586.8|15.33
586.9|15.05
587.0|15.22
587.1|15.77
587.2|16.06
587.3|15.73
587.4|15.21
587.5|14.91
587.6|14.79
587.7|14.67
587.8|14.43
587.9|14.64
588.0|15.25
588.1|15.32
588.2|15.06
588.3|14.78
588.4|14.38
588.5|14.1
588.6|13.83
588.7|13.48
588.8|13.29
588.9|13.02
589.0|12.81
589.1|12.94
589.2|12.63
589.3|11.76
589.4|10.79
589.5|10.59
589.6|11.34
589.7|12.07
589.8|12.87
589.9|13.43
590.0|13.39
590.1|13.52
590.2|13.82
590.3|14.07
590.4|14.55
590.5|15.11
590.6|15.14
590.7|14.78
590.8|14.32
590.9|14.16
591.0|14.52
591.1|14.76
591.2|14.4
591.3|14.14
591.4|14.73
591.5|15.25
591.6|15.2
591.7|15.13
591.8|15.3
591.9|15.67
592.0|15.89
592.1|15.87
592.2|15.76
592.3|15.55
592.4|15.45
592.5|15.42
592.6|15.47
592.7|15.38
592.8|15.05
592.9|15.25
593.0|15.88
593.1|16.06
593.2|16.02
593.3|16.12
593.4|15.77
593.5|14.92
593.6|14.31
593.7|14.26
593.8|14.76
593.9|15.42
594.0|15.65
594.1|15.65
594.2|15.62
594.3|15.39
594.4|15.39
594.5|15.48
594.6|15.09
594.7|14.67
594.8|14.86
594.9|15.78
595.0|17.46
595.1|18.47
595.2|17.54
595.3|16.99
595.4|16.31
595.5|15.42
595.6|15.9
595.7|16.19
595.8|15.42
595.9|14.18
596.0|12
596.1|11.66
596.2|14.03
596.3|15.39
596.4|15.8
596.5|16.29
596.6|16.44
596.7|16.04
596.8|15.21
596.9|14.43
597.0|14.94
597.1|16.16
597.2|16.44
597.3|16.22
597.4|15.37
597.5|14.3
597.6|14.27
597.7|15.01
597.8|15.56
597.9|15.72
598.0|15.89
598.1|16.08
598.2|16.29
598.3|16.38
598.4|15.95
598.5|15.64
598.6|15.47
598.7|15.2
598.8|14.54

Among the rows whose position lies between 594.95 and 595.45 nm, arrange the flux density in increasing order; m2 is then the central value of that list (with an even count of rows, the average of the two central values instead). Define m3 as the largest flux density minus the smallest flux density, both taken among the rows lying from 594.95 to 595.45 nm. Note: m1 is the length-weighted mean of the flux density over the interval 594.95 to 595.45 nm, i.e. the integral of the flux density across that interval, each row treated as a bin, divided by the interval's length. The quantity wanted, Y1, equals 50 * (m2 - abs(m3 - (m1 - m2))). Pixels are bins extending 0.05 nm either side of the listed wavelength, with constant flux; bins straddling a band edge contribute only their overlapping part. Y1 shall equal 760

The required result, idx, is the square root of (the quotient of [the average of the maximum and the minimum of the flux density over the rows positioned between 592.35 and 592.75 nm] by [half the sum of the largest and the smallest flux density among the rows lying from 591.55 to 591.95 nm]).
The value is 1.00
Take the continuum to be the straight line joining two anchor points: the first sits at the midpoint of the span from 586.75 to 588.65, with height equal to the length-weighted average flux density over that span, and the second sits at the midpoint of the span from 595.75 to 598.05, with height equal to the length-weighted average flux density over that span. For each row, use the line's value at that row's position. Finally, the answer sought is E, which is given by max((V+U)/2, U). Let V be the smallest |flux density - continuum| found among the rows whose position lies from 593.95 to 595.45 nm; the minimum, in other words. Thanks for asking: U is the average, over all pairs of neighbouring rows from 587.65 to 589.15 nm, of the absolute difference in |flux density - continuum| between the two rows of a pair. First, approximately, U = 0.22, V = 0.04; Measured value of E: 0.22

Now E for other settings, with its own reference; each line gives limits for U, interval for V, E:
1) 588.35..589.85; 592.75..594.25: 0.45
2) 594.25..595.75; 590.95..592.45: 0.58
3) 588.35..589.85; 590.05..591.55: 0.45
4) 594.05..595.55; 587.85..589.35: 0.54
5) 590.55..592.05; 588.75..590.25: 0.71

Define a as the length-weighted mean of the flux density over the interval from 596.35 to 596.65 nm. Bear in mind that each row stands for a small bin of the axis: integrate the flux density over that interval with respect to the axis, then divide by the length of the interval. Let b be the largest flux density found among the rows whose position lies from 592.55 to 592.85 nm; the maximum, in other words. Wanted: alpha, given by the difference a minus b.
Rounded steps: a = 16.2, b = 15.47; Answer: 1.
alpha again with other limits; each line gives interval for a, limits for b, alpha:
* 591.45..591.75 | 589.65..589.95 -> 2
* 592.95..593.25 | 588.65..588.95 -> 3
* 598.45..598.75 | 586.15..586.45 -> -1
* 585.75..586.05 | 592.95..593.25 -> -1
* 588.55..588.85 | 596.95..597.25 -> -3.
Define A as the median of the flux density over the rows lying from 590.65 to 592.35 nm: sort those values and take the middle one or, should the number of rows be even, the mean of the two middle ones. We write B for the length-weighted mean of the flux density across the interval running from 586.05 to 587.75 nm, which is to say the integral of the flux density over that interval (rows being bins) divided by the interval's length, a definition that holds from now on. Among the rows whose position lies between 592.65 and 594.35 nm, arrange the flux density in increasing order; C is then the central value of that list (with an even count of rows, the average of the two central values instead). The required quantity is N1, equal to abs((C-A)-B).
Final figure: 15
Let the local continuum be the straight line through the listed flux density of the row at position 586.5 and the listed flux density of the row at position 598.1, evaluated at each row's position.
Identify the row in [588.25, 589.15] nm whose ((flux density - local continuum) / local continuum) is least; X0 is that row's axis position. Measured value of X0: 589.0 nm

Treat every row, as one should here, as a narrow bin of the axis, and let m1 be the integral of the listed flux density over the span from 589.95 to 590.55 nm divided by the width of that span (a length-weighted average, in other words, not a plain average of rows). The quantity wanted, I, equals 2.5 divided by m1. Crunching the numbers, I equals 0.1776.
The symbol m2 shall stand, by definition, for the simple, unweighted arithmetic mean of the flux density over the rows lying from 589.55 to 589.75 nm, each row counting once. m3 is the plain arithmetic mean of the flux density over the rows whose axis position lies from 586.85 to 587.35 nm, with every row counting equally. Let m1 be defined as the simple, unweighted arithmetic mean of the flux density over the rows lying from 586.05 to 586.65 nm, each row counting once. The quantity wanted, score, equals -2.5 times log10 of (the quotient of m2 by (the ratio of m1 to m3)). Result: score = -2.63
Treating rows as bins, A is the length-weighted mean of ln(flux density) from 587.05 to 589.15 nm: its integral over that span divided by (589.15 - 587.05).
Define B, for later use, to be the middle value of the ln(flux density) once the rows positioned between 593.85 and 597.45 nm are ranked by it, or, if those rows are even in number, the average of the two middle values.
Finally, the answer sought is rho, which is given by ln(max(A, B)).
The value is 1.01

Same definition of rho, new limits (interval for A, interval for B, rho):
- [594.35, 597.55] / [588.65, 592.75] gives 1.01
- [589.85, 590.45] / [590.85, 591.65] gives 0.99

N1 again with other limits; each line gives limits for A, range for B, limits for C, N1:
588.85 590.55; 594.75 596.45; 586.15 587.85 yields 13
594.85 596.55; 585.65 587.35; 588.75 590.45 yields 18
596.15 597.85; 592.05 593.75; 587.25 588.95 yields 16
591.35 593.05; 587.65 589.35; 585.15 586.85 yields 14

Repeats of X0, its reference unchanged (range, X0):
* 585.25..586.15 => 585.8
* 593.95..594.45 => 594.3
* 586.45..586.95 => 586.9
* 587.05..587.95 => 587.8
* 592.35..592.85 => 592.8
